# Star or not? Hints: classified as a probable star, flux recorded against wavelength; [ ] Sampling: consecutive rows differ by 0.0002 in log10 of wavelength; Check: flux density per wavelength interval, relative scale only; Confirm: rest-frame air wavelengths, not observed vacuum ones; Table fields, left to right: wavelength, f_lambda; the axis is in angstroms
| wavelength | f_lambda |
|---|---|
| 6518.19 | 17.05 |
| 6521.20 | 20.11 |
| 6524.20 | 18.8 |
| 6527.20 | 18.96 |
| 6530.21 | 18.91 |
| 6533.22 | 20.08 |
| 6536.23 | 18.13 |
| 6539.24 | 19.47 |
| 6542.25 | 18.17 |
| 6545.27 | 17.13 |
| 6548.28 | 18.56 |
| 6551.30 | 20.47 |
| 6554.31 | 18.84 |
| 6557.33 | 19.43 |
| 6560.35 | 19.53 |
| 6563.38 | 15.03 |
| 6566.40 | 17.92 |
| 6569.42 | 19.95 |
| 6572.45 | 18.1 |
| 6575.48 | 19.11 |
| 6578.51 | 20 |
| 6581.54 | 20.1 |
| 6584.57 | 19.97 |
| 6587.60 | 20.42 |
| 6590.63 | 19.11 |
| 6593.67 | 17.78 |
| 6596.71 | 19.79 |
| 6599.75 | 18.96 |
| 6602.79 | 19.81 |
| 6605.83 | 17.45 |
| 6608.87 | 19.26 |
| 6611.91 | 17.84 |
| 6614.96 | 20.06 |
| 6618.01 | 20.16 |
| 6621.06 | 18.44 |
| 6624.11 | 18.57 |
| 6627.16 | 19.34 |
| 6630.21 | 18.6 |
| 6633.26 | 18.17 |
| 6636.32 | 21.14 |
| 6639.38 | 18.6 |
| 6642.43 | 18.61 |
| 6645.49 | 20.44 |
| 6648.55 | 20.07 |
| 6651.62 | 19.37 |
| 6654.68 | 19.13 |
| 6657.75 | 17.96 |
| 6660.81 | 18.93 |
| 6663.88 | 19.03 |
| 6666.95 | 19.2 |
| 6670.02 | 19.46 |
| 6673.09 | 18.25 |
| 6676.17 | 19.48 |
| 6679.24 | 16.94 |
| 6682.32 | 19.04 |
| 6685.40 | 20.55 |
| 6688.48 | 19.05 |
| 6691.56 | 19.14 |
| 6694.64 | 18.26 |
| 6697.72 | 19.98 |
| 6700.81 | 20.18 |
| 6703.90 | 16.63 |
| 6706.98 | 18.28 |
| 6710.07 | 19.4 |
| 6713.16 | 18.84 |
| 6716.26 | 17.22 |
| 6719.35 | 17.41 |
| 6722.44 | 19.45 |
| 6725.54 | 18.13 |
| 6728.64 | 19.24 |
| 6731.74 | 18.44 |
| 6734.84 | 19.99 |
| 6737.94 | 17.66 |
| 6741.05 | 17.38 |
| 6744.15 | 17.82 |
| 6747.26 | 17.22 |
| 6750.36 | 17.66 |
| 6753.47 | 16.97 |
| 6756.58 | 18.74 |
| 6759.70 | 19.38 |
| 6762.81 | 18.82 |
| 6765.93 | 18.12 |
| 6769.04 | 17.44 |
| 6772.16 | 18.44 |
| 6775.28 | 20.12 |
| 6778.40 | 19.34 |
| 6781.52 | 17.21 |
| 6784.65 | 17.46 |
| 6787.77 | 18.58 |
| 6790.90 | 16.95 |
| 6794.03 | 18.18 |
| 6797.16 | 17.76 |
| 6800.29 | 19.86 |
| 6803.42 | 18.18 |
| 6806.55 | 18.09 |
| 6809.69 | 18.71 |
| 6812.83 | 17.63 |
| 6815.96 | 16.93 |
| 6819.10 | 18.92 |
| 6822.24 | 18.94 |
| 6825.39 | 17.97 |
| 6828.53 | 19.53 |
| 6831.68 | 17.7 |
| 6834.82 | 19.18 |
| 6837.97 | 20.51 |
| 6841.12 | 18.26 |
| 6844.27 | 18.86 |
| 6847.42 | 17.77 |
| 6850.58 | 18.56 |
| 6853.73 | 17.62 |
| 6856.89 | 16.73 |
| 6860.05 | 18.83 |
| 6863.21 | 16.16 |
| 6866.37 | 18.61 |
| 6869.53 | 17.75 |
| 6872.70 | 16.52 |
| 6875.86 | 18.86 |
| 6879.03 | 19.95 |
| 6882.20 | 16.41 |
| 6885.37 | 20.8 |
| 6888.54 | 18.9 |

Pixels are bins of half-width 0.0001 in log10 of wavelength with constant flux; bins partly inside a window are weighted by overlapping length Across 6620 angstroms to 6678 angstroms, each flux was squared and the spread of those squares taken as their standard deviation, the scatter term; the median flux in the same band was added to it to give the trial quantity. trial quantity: 50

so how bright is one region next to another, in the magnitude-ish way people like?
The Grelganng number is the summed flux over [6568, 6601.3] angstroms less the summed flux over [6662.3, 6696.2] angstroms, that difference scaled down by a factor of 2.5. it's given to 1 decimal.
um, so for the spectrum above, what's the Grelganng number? 2.0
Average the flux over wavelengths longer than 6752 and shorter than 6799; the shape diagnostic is 18.2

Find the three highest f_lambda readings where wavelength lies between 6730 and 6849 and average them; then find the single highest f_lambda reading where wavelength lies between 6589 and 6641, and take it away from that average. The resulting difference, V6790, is -0.93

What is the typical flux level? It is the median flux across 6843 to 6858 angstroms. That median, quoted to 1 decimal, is 17.8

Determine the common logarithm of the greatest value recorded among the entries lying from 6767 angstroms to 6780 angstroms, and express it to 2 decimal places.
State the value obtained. 1.30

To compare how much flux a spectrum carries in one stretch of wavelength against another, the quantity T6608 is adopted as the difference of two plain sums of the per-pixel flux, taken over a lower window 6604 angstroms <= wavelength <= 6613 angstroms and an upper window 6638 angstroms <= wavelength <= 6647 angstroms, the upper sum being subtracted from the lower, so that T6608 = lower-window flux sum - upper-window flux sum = -3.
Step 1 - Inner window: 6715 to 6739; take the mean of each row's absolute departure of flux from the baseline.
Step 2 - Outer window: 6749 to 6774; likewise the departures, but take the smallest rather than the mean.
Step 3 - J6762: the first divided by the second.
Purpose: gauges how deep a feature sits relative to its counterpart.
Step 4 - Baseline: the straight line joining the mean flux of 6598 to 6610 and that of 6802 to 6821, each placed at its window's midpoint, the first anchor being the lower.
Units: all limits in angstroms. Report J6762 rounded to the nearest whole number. 6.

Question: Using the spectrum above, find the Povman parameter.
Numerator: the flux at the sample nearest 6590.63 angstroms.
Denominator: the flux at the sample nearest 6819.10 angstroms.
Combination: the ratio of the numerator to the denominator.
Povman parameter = 1.01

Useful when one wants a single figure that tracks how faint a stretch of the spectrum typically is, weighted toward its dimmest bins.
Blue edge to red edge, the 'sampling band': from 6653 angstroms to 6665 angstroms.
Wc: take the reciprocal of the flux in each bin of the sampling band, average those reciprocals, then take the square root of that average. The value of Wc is 0.231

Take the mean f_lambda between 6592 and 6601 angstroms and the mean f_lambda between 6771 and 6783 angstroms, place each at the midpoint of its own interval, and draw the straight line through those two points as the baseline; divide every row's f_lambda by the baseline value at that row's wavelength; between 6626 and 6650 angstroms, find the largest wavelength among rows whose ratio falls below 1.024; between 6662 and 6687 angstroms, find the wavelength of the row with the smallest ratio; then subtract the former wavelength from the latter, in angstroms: 36.8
